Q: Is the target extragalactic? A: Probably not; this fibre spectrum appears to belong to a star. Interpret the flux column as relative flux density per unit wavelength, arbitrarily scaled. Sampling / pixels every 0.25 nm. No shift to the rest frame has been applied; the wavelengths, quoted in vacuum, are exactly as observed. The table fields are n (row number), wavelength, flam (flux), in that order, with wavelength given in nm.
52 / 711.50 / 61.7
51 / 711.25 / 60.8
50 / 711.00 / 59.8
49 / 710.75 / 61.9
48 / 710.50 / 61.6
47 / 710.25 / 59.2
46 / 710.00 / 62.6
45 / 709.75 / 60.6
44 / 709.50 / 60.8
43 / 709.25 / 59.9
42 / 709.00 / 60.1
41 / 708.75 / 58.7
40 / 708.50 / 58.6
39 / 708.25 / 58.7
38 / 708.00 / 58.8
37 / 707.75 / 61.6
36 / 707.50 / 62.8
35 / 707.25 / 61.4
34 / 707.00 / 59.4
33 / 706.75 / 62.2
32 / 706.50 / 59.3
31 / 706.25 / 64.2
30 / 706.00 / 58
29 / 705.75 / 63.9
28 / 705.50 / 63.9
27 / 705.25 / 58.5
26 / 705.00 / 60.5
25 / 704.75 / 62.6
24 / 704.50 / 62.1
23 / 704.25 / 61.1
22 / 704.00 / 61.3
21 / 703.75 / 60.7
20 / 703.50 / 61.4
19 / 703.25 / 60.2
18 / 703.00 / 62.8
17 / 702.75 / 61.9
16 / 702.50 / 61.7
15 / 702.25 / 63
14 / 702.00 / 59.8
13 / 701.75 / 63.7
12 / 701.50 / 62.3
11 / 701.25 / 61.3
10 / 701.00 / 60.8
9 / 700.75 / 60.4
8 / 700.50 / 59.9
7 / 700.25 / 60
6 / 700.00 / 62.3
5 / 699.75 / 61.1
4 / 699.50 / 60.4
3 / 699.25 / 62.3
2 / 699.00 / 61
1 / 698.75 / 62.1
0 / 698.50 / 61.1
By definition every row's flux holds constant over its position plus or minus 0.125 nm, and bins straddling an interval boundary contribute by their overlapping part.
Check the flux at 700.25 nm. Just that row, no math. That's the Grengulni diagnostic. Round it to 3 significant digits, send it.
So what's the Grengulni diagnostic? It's 60.0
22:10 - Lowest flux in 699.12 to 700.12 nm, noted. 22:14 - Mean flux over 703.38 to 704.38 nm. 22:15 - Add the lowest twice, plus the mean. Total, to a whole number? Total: 182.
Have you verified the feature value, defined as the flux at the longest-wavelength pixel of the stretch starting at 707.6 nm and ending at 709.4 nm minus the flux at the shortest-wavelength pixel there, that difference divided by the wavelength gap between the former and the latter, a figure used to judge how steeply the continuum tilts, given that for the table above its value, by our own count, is -1.1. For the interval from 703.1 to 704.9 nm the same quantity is 1.6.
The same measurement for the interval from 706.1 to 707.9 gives -1.7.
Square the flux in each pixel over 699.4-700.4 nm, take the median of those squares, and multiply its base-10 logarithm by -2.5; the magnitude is -8.918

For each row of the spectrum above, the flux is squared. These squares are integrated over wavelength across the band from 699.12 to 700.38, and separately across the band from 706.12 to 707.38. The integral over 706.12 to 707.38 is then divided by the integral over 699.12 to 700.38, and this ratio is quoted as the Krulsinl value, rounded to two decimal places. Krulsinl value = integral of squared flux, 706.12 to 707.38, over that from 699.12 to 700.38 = 1.00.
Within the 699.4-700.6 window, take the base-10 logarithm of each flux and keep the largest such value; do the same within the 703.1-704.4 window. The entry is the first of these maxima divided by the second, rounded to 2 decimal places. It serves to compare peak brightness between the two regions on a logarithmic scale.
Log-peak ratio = 1.00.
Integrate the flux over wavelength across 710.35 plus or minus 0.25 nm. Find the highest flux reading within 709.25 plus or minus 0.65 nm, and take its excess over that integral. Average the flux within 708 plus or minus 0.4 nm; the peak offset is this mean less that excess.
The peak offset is 29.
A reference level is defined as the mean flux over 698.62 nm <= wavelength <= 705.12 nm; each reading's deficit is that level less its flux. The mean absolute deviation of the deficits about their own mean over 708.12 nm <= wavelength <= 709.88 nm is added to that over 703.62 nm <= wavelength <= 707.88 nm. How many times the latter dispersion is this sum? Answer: 1.6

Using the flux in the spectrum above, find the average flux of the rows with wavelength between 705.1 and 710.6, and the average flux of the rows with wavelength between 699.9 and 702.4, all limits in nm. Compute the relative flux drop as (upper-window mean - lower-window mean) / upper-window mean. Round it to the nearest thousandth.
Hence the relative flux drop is -0.011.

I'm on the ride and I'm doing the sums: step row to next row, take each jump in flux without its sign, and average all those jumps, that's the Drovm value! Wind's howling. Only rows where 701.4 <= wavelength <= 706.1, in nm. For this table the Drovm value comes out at 1.84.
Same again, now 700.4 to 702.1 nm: 1.28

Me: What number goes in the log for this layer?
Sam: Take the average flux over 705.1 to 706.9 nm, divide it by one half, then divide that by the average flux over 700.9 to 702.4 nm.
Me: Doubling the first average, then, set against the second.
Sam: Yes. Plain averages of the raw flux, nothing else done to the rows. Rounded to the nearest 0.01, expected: 1.99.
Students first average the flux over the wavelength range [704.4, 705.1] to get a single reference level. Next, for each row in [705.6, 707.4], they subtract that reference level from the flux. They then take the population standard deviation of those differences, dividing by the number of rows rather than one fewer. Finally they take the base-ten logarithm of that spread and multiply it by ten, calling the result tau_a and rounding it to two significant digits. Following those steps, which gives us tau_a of 3.5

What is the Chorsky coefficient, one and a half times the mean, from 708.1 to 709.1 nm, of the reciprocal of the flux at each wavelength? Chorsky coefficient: 0.0254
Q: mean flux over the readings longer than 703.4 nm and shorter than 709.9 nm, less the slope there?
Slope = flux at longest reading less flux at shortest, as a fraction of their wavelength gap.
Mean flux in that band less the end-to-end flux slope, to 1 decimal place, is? 60.9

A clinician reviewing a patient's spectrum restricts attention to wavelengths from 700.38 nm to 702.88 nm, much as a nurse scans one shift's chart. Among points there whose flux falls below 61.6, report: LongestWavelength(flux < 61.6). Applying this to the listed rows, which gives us 702.00 nm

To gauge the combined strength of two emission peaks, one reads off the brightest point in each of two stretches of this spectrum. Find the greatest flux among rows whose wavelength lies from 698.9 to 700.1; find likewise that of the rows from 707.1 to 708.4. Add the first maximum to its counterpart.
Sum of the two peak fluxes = 125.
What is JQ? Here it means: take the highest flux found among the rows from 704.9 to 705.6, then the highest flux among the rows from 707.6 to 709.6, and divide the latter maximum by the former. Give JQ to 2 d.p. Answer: 0.96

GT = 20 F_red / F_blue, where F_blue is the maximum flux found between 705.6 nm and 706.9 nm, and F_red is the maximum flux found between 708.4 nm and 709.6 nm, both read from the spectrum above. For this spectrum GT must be 18.9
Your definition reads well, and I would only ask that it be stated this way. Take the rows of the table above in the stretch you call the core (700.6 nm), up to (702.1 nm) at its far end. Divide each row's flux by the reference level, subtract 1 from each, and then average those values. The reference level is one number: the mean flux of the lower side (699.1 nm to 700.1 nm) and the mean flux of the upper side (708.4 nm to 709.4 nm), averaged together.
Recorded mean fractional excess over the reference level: 0.016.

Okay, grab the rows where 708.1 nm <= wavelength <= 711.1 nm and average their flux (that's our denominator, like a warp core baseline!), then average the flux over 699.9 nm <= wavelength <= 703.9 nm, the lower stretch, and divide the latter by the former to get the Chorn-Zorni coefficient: 1.02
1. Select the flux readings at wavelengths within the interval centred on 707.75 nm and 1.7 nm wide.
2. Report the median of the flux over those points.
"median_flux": 59.4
